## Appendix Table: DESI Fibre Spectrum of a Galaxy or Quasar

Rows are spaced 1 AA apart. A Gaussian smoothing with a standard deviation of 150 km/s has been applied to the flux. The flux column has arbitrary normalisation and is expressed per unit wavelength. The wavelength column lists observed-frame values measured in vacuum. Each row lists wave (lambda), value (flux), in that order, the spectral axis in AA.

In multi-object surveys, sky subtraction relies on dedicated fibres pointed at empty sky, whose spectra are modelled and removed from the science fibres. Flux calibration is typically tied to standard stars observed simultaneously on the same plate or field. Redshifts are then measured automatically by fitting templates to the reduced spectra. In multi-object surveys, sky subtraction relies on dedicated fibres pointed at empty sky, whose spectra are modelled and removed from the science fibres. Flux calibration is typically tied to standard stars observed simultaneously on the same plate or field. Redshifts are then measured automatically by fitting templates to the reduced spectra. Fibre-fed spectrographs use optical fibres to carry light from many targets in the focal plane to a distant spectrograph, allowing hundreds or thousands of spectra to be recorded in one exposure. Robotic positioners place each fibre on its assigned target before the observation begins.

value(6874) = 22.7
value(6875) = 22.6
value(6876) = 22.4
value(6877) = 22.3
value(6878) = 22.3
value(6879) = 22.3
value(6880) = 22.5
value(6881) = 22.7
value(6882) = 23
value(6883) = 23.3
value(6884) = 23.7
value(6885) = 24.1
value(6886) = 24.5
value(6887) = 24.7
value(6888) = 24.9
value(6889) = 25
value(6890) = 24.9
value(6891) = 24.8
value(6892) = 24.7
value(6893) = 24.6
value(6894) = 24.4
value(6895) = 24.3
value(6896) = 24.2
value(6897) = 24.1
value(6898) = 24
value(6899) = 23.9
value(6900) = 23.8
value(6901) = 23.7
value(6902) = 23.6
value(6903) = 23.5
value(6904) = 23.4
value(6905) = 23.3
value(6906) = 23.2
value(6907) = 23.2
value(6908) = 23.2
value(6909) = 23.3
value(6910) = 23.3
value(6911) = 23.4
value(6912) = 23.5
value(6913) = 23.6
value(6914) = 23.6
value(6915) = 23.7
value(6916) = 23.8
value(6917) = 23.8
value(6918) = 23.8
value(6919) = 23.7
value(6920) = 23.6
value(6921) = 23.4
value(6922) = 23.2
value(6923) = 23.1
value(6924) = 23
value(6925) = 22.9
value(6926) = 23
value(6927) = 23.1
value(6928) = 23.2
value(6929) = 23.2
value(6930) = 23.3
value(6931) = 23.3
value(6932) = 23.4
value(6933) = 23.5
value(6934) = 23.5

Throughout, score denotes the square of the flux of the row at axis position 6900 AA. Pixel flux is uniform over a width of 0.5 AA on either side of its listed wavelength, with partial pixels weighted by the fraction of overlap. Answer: 566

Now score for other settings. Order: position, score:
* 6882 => 529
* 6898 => 576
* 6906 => 538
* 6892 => 610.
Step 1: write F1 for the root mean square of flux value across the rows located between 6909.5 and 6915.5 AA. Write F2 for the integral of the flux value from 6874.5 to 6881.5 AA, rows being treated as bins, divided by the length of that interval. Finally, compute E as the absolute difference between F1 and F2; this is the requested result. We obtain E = 1.1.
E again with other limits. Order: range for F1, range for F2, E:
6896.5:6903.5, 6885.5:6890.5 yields 1.0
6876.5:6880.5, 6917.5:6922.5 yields 1.2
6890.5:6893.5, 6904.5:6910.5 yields 1.5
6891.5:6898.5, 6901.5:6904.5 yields 0.8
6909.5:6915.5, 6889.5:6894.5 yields 1.2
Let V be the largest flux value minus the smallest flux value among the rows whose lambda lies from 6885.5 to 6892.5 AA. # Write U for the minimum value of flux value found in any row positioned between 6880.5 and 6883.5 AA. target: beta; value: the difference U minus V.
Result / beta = 22.2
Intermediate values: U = 22.7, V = 0.5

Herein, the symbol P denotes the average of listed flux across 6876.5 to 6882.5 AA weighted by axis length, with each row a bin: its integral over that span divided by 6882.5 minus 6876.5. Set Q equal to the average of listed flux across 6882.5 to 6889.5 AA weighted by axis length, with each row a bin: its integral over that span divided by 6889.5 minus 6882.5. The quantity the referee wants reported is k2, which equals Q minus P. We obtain 1.8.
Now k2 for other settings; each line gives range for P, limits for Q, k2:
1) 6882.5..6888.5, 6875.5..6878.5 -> -1.9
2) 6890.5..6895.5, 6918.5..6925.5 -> -1.3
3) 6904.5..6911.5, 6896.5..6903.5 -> 0.5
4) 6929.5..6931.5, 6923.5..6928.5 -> -0.3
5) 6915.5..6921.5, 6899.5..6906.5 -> -0.2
